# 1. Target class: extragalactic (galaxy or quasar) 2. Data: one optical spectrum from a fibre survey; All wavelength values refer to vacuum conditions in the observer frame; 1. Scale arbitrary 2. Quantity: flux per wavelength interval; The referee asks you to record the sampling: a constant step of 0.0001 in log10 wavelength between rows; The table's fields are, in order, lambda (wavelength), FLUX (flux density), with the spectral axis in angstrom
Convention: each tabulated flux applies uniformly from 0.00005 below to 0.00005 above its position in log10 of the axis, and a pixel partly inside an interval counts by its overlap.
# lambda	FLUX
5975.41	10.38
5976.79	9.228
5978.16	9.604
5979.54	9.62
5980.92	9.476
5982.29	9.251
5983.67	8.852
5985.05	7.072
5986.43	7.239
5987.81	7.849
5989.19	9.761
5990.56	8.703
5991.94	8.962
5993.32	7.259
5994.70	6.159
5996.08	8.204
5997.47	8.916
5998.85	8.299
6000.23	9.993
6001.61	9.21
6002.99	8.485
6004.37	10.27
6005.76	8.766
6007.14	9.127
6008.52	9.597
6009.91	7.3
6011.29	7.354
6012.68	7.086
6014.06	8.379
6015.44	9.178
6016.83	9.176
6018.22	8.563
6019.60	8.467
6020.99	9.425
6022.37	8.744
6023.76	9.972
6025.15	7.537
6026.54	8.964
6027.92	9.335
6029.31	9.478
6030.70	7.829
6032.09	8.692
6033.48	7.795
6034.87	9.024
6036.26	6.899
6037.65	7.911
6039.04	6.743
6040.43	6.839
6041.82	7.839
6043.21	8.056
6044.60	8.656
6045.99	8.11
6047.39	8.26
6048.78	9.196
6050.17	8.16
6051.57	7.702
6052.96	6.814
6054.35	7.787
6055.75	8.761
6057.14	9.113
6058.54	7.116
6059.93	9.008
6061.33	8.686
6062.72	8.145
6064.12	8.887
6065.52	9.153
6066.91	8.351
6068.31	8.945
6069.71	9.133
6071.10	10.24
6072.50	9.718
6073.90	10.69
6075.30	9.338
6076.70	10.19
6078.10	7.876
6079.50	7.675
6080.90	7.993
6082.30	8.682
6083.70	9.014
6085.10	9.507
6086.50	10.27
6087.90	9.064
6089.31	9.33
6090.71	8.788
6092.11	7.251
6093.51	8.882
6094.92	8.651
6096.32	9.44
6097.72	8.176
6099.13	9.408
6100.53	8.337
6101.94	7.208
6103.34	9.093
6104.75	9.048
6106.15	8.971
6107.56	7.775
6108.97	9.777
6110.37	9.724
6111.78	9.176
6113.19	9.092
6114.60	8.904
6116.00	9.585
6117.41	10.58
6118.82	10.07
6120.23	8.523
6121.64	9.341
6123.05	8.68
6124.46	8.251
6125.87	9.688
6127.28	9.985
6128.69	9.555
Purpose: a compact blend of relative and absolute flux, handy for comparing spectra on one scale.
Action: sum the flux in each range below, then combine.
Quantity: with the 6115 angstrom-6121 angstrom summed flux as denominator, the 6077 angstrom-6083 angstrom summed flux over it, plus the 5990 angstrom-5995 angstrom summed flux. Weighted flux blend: 31.9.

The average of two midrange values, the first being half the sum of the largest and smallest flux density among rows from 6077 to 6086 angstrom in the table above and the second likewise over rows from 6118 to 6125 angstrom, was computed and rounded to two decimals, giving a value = 8.88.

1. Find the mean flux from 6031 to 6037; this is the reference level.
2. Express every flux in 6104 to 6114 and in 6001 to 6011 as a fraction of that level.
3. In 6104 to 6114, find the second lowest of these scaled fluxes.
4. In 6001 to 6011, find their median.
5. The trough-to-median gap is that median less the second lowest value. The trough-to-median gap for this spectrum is 0.019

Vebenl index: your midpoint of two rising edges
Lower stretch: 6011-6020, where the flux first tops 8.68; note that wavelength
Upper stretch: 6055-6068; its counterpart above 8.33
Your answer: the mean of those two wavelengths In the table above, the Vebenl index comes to 6035.6 angstrom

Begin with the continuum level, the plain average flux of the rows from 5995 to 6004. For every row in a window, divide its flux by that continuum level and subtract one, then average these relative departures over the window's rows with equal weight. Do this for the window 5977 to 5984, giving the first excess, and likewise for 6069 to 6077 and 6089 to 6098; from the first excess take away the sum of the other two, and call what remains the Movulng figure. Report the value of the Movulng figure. -0.04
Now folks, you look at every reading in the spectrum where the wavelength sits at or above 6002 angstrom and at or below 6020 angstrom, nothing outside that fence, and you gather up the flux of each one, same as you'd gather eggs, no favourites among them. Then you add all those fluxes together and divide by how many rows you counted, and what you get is 8.6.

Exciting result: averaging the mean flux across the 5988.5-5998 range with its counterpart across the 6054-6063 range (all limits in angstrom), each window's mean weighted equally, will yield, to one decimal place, 8.3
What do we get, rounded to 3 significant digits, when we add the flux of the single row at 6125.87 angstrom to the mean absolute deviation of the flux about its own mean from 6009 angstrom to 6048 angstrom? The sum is 10.4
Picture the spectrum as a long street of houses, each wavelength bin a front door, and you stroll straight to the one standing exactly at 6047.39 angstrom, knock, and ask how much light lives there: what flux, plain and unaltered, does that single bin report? 8.26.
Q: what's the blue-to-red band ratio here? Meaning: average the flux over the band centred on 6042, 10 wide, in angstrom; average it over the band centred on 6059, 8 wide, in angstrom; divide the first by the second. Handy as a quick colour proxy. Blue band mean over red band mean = 0.91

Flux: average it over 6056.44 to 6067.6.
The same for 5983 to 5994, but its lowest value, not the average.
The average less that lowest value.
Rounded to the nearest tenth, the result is 1.5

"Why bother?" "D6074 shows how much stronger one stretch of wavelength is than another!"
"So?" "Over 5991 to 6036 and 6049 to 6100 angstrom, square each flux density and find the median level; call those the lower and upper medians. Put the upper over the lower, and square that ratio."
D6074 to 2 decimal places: 1.06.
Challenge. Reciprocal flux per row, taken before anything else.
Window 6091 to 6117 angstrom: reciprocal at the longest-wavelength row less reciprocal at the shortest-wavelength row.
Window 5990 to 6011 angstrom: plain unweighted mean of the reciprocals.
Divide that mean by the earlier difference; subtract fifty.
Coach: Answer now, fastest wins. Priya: -54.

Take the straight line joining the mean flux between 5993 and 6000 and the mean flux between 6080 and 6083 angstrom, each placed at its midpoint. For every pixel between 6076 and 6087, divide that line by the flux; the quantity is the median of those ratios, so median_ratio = 0.94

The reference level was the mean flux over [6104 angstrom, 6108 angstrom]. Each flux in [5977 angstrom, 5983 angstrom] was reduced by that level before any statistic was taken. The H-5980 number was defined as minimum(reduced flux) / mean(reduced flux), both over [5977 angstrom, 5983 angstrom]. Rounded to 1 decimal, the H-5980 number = 0.7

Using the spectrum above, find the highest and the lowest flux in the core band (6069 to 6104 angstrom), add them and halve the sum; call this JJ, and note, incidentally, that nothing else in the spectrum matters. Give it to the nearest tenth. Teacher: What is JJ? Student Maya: 8.9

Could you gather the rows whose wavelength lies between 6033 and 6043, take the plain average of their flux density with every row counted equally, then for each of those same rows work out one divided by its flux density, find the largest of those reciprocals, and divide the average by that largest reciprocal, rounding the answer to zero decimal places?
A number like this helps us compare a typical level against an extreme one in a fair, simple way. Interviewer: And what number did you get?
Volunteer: 51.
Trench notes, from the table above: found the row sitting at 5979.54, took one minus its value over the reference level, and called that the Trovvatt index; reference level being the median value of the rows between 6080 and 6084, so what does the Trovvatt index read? -0.108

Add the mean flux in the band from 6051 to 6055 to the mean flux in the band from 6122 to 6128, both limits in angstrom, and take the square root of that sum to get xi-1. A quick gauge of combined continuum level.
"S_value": 4.07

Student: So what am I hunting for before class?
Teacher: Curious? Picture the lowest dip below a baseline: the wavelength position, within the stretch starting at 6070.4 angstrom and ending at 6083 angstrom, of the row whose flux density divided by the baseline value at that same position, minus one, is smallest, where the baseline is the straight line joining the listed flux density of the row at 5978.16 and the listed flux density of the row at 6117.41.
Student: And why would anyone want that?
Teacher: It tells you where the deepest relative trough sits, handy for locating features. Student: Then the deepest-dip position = 6079.50 angstrom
